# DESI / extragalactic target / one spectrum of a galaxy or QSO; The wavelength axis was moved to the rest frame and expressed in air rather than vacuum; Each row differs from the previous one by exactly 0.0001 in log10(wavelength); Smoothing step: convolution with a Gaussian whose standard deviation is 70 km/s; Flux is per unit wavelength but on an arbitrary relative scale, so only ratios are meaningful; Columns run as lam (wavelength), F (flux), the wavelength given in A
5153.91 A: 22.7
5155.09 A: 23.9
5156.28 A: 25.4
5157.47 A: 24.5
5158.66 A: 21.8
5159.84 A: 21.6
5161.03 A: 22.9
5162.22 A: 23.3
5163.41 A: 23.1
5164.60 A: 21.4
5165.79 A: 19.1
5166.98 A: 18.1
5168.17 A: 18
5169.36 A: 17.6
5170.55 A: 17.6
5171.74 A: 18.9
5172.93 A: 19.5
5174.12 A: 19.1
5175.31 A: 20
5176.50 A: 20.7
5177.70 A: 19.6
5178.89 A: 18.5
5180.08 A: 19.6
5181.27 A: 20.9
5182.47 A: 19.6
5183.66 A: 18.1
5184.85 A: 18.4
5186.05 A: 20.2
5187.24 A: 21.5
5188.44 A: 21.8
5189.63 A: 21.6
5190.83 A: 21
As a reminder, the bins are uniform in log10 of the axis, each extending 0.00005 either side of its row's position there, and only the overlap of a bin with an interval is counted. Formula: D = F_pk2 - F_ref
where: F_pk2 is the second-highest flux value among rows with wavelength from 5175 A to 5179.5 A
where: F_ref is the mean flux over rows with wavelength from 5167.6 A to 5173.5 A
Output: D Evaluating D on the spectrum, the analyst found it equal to 1.7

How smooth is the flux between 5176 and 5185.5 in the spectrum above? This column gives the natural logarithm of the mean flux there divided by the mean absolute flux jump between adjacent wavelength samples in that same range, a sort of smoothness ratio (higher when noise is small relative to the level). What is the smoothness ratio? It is 2.87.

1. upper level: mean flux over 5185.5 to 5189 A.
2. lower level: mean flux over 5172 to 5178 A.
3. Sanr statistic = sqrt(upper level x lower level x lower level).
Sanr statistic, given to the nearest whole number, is 91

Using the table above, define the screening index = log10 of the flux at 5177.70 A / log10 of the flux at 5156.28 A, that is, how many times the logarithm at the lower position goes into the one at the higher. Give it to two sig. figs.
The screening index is 0.92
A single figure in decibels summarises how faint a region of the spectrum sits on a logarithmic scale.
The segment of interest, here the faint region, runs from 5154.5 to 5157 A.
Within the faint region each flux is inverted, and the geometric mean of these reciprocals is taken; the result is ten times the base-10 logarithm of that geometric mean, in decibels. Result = -13.9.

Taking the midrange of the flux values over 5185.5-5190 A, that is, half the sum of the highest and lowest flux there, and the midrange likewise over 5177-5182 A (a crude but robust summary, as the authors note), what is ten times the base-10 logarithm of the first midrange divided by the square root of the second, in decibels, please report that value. 6.75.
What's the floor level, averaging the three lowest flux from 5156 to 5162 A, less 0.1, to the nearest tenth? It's 22.0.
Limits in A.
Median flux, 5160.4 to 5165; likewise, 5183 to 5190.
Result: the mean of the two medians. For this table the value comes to 21.9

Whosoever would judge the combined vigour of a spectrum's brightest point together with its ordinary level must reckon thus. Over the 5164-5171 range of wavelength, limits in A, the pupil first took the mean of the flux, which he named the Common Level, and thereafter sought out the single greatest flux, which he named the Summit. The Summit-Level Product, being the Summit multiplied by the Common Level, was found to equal 399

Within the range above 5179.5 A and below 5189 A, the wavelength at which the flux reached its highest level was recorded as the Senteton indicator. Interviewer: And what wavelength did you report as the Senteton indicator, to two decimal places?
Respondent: 5188.44 A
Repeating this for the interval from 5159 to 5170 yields 5162.22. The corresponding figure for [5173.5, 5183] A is 5181.27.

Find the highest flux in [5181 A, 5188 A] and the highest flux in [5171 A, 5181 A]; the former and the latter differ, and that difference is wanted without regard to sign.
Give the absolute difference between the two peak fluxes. 0.8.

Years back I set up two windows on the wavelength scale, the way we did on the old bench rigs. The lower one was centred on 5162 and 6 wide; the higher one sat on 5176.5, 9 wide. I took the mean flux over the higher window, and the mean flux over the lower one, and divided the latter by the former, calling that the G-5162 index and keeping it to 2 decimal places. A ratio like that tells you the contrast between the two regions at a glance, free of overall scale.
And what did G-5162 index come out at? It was 1.15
